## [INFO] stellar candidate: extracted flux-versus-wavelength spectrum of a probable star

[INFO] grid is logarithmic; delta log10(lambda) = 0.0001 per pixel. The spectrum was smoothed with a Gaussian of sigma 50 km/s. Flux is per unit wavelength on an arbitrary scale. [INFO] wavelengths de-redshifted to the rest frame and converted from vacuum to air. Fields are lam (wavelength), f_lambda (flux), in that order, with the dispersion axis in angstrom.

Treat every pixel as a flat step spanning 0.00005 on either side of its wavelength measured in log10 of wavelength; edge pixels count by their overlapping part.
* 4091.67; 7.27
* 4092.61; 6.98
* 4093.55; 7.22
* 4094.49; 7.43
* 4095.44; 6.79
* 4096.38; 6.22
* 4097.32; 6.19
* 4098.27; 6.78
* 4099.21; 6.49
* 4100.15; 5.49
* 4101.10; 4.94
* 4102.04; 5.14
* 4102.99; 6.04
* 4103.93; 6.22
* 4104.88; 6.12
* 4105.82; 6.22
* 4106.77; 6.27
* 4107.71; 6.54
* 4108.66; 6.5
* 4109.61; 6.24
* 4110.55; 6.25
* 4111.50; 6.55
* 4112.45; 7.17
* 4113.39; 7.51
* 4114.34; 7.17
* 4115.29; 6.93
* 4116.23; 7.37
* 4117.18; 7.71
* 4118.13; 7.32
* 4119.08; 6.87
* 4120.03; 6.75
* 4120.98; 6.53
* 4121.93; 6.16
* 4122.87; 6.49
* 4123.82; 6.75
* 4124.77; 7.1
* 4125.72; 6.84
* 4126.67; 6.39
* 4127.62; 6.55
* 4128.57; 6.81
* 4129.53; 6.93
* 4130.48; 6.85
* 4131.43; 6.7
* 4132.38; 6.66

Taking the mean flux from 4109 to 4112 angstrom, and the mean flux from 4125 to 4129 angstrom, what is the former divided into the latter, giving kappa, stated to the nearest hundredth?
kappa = 1.05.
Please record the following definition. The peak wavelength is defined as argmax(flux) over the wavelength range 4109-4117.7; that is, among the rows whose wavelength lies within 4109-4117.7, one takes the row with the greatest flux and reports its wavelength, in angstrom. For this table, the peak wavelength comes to 4117.18 angstrom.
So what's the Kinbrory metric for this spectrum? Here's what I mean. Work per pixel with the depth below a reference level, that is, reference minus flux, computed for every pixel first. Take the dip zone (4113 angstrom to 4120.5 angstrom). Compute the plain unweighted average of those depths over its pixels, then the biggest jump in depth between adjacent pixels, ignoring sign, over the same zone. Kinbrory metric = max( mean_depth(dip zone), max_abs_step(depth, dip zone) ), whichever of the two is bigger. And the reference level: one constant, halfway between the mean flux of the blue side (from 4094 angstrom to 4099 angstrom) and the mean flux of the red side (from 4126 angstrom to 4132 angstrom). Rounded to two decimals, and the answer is 0.45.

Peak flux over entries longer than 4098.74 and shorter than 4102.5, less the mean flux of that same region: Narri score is 1.0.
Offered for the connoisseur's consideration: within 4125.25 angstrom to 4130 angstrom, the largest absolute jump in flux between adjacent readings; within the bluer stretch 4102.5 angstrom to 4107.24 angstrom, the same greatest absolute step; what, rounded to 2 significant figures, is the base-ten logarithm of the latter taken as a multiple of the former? -0.40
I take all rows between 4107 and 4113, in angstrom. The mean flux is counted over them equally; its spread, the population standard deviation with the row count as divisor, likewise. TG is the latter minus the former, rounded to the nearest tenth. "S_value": -6.2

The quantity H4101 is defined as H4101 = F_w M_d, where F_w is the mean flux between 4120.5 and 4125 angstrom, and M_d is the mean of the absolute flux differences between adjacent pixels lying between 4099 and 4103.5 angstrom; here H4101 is 4.4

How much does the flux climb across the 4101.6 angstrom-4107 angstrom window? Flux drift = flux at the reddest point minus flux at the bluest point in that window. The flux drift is 1.1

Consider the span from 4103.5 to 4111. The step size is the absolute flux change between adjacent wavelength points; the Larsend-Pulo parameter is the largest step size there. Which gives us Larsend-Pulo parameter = 0.27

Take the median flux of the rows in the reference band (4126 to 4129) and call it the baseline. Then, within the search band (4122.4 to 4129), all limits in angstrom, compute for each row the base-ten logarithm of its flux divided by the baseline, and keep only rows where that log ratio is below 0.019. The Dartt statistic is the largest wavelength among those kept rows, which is 4128.57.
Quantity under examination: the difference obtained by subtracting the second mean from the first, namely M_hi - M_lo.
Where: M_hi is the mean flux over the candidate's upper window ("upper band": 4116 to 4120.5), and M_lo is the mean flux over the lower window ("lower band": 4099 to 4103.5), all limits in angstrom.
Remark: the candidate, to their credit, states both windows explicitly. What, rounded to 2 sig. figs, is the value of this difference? 1.6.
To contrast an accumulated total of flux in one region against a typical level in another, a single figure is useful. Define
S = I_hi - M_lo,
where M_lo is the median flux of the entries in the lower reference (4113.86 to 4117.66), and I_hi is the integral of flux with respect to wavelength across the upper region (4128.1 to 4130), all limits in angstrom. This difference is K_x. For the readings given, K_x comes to 6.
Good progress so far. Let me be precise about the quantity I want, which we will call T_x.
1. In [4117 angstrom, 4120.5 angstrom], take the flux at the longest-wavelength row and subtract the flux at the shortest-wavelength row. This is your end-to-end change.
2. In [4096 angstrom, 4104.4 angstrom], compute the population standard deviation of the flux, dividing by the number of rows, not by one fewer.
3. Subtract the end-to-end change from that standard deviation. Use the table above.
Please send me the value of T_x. 1.54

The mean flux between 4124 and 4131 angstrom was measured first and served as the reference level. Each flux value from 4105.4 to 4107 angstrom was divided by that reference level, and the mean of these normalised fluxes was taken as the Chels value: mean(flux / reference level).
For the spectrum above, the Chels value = 0.92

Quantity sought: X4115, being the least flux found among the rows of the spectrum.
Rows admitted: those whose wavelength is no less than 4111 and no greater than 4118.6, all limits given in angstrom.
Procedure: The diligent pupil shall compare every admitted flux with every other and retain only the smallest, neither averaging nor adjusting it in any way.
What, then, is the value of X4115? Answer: 6.55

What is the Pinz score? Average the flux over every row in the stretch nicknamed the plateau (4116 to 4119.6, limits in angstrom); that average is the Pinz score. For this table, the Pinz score 7.3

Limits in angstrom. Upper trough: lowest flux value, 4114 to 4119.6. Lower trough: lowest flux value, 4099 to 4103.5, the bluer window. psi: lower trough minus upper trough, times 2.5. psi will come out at -4.8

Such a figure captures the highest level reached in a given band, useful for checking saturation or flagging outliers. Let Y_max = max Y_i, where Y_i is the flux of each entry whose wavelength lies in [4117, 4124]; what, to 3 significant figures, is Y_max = 7.71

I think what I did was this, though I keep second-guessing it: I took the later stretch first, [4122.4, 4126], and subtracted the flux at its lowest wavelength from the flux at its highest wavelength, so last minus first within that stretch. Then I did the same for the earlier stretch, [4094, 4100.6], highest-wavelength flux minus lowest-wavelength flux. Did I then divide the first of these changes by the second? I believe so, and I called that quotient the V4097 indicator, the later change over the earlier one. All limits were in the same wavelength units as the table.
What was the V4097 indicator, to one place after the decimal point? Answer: -0.2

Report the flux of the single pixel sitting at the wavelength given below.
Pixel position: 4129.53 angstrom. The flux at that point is 6.93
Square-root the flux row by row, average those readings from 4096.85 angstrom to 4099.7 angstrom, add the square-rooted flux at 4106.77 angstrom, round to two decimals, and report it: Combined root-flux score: 5.05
